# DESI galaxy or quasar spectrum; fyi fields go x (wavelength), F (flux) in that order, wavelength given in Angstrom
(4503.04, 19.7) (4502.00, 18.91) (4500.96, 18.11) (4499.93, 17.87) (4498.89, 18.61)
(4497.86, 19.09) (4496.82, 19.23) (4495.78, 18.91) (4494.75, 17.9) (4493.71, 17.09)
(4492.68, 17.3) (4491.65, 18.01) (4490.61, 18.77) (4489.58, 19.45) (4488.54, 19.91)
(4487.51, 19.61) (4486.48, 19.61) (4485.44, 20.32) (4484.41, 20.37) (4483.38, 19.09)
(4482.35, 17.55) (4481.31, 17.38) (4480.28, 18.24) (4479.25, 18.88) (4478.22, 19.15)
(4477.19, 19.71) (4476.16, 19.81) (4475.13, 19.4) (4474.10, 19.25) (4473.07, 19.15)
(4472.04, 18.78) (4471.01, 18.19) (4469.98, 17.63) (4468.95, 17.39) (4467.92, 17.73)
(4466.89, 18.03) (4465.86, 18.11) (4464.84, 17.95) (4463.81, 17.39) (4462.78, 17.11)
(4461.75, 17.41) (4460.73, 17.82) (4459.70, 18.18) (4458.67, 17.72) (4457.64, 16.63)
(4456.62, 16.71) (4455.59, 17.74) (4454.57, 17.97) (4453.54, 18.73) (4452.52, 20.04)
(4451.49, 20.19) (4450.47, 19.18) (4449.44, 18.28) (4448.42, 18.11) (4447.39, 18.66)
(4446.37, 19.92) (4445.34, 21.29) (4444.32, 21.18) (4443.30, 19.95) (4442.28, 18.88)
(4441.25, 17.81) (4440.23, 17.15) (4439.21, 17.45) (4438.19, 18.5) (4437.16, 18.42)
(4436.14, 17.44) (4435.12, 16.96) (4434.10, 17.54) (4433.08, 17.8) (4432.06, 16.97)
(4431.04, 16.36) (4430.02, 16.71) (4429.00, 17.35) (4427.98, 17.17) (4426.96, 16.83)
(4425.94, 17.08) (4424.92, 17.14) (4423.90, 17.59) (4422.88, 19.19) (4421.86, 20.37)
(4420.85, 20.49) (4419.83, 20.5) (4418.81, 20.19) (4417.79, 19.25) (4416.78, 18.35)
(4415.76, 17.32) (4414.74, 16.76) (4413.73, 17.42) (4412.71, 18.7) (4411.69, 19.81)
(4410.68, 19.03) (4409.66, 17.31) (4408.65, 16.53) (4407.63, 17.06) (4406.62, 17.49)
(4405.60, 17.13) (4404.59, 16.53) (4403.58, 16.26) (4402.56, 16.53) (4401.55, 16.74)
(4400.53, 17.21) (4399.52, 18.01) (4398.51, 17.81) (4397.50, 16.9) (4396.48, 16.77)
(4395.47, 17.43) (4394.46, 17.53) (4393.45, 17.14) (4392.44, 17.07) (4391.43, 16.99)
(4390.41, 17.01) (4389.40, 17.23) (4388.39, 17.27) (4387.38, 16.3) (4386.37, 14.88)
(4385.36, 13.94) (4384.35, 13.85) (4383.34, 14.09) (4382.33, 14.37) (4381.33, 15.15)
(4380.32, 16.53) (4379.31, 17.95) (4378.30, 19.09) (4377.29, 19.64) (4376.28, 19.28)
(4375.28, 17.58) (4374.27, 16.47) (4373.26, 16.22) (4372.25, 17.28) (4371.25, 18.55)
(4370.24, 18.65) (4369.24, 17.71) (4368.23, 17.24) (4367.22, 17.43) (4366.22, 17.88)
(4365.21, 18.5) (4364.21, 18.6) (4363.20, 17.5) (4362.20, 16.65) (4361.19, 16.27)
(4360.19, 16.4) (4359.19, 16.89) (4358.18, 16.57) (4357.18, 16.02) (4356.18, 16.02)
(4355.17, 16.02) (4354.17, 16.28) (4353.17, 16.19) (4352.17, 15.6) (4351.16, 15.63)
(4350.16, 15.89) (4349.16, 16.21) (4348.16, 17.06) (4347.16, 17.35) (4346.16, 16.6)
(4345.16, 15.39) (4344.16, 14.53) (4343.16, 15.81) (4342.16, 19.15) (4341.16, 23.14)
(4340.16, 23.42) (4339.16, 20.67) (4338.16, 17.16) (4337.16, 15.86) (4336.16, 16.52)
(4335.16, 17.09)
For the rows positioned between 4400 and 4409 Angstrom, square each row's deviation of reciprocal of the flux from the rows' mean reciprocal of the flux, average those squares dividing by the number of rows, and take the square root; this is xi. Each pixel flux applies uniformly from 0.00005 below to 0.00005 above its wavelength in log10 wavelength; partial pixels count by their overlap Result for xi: 0.001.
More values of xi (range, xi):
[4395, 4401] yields 0.001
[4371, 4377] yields 0.003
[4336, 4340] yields 0.006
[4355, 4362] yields 0.001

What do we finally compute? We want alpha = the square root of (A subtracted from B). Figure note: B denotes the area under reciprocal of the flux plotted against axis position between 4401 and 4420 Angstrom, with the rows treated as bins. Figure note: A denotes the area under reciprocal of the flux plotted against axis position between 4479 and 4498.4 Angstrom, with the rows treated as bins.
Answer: 0.19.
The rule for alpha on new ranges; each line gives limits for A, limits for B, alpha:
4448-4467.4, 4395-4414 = 0.13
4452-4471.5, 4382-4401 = 0.26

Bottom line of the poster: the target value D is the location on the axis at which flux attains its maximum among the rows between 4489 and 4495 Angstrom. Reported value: 4489.58 Angstrom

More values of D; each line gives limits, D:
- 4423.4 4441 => 4438.19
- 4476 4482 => 4476.16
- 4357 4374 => 4370.24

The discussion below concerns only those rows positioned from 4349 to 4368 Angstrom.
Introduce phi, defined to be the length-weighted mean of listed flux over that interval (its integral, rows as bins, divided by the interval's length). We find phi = 16.7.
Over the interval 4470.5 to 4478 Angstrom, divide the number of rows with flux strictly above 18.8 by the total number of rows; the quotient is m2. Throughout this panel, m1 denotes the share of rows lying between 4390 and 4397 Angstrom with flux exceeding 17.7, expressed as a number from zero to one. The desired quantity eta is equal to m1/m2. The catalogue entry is 0.0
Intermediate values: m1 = 0.0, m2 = 0.7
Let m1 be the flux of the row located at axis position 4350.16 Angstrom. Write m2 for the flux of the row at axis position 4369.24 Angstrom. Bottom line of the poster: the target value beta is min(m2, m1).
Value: 15.9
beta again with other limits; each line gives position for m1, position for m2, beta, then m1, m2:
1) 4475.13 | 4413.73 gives 17.4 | 19.4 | 17.42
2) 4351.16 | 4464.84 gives 15.6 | 15.63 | 17.95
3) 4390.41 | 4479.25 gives 17.0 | 17.01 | 18.88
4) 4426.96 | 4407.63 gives 16.8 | 16.83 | 17.06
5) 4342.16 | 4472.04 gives 18.8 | 19.15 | 18.78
